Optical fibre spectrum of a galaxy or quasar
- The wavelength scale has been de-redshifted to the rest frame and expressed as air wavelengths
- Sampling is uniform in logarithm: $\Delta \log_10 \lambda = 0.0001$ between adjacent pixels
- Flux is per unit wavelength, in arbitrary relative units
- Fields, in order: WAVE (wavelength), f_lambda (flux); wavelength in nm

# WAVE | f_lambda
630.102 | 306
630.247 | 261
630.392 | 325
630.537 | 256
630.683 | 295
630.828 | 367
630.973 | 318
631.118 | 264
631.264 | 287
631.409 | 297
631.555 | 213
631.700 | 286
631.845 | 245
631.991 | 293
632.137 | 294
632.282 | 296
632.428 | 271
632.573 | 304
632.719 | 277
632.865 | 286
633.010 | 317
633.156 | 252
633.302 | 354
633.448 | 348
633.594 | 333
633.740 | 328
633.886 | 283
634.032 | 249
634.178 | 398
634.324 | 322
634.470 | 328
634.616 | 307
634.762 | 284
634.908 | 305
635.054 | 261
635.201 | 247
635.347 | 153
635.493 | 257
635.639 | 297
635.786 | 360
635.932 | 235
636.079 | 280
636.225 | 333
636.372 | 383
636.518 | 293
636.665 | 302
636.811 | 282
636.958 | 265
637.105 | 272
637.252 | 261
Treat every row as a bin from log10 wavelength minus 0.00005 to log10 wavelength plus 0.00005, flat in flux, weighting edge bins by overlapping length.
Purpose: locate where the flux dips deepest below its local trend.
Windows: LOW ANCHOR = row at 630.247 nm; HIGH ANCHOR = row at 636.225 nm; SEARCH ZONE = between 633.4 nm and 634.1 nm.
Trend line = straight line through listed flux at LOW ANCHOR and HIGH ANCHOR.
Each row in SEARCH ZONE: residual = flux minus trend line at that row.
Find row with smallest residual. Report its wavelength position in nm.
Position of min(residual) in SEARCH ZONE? 634.032 nm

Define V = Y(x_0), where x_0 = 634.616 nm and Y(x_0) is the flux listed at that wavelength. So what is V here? 307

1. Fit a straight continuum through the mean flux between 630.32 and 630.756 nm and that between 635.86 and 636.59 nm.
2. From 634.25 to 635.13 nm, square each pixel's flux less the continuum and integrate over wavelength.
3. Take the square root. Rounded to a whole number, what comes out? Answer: 22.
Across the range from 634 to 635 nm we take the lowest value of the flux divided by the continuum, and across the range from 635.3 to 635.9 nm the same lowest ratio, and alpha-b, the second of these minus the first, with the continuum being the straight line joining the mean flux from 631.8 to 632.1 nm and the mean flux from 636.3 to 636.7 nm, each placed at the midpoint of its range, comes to -0.35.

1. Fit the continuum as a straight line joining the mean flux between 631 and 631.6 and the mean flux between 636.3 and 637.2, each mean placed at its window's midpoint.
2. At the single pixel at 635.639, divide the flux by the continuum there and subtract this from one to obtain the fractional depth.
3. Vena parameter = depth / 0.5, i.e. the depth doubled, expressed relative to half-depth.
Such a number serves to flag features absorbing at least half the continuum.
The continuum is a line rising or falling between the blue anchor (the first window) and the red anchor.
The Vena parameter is -0.03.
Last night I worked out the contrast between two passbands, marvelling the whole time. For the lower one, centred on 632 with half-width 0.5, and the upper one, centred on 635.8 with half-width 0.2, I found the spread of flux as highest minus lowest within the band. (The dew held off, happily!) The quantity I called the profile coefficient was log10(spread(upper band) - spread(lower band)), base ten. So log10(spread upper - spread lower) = 1.62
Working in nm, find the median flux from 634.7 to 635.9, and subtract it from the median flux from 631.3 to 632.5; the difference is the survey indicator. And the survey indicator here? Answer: 17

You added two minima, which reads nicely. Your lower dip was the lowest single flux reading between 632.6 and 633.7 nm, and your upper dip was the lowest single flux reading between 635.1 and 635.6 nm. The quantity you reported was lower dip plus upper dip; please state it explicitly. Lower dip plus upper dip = 405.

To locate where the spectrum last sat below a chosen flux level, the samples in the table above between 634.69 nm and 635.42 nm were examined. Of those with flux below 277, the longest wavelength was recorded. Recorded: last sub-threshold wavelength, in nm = 635.347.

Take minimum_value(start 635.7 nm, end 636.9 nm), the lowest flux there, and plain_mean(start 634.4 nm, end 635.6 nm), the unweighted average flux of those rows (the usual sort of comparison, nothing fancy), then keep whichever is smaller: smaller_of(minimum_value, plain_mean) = 235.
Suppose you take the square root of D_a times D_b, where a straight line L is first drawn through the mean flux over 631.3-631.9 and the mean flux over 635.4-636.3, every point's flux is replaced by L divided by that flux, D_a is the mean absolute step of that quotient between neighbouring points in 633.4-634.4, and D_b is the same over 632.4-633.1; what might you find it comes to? 0.109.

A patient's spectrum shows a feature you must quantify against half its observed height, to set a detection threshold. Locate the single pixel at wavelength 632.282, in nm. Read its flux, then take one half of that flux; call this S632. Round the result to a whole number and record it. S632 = 148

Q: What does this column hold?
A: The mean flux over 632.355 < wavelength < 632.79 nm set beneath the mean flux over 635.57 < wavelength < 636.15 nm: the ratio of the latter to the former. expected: 1.03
